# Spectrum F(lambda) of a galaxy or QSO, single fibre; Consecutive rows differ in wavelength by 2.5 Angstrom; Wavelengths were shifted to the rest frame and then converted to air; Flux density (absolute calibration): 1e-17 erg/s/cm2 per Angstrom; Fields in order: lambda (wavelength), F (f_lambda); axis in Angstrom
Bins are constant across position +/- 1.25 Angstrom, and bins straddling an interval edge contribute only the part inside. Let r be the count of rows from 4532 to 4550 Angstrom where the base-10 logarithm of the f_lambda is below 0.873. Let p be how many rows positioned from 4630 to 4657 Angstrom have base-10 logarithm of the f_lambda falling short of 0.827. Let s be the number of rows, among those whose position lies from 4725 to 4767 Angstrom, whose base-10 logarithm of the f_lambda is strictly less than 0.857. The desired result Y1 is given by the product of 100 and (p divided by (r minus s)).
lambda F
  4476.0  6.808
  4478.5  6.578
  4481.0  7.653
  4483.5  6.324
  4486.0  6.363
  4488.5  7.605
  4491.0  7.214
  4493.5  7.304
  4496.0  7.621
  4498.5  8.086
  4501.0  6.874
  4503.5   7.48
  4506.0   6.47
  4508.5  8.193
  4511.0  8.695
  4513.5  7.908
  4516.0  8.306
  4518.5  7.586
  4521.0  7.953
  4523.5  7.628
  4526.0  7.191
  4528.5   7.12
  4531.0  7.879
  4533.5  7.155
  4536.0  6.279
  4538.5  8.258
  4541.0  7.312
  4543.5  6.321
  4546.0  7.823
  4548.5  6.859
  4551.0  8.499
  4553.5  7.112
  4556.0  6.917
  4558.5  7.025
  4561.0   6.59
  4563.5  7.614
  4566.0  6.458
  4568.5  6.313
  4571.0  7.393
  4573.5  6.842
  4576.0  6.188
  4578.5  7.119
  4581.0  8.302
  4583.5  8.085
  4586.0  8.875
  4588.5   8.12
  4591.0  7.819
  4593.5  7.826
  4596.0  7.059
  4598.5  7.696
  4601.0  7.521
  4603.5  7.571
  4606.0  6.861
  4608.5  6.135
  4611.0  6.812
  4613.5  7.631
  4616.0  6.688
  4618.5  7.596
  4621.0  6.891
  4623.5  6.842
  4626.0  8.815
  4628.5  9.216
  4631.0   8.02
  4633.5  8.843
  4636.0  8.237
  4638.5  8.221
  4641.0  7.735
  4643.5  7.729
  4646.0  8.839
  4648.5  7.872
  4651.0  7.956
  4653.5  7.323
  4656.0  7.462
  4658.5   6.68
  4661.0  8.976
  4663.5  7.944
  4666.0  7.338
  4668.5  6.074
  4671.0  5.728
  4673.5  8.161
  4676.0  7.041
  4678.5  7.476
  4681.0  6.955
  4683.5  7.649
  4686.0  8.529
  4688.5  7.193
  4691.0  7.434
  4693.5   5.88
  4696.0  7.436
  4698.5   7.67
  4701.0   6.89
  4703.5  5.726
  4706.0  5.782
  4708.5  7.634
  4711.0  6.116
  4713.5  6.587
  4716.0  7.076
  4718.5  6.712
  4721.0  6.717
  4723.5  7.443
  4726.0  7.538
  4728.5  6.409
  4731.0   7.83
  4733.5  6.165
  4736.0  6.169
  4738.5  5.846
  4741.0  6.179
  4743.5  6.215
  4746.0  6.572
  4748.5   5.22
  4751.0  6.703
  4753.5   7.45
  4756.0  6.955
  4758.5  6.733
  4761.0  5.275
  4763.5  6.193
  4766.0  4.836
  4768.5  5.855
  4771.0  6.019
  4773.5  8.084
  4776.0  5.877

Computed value 0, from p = 0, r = 5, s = 14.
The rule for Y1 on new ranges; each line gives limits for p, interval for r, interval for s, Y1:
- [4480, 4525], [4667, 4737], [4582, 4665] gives 25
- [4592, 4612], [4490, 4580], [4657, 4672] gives 6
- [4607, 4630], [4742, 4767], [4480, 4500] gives 25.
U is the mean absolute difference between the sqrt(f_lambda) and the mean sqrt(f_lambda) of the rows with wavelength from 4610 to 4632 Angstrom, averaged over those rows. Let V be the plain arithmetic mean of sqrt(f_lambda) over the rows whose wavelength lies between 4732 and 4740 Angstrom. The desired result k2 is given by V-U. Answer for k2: 2.33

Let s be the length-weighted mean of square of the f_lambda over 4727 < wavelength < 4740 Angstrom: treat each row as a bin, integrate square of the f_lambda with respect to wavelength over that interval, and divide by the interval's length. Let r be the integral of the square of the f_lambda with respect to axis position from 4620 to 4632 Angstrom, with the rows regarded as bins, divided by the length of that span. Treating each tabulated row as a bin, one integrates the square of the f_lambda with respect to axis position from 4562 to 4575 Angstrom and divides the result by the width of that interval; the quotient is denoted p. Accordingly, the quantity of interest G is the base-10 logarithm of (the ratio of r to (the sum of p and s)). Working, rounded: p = 48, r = 65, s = 43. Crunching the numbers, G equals -0.15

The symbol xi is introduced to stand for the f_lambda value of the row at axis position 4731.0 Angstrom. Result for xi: 7.83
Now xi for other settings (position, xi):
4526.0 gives 7.191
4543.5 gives 6.321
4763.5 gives 6.193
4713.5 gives 6.587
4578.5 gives 7.119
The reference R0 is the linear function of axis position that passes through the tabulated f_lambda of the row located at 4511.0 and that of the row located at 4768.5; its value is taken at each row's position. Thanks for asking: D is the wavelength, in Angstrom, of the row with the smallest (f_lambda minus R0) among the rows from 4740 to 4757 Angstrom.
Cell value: 4748.5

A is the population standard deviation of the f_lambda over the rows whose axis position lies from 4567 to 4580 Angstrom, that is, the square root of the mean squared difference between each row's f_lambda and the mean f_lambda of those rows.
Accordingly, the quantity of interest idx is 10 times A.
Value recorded 4.6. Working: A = 0.46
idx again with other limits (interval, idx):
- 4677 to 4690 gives 5.4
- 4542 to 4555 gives 7.6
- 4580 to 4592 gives 3.5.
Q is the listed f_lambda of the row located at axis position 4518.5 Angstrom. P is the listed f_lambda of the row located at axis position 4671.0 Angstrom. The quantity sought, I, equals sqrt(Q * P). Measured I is 6.6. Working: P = 5.728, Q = 7.586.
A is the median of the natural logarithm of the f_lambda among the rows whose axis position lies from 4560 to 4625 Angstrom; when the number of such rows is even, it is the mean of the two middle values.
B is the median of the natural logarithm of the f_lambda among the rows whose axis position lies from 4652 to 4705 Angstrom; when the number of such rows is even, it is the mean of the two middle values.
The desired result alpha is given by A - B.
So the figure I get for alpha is -0.011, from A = 1.98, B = 1.99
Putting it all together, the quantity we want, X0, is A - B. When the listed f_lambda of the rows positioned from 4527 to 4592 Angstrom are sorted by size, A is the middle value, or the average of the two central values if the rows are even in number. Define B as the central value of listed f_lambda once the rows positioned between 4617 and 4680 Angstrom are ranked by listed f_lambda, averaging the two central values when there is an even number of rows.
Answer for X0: -0.6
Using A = 7.1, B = 7.7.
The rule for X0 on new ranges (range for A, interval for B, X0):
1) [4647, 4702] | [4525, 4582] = 0.3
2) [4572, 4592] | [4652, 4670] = 0.6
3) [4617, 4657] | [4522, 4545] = 0.7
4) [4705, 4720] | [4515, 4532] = -1.0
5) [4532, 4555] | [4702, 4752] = 0.7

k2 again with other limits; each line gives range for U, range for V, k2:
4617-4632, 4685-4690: 2.66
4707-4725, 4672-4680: 2.67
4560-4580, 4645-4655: 2.74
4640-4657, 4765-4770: 2.25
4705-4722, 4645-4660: 2.69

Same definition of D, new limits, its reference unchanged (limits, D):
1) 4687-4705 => 4703.5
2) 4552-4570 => 4568.5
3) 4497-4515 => 4506.0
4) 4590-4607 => 4606.0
